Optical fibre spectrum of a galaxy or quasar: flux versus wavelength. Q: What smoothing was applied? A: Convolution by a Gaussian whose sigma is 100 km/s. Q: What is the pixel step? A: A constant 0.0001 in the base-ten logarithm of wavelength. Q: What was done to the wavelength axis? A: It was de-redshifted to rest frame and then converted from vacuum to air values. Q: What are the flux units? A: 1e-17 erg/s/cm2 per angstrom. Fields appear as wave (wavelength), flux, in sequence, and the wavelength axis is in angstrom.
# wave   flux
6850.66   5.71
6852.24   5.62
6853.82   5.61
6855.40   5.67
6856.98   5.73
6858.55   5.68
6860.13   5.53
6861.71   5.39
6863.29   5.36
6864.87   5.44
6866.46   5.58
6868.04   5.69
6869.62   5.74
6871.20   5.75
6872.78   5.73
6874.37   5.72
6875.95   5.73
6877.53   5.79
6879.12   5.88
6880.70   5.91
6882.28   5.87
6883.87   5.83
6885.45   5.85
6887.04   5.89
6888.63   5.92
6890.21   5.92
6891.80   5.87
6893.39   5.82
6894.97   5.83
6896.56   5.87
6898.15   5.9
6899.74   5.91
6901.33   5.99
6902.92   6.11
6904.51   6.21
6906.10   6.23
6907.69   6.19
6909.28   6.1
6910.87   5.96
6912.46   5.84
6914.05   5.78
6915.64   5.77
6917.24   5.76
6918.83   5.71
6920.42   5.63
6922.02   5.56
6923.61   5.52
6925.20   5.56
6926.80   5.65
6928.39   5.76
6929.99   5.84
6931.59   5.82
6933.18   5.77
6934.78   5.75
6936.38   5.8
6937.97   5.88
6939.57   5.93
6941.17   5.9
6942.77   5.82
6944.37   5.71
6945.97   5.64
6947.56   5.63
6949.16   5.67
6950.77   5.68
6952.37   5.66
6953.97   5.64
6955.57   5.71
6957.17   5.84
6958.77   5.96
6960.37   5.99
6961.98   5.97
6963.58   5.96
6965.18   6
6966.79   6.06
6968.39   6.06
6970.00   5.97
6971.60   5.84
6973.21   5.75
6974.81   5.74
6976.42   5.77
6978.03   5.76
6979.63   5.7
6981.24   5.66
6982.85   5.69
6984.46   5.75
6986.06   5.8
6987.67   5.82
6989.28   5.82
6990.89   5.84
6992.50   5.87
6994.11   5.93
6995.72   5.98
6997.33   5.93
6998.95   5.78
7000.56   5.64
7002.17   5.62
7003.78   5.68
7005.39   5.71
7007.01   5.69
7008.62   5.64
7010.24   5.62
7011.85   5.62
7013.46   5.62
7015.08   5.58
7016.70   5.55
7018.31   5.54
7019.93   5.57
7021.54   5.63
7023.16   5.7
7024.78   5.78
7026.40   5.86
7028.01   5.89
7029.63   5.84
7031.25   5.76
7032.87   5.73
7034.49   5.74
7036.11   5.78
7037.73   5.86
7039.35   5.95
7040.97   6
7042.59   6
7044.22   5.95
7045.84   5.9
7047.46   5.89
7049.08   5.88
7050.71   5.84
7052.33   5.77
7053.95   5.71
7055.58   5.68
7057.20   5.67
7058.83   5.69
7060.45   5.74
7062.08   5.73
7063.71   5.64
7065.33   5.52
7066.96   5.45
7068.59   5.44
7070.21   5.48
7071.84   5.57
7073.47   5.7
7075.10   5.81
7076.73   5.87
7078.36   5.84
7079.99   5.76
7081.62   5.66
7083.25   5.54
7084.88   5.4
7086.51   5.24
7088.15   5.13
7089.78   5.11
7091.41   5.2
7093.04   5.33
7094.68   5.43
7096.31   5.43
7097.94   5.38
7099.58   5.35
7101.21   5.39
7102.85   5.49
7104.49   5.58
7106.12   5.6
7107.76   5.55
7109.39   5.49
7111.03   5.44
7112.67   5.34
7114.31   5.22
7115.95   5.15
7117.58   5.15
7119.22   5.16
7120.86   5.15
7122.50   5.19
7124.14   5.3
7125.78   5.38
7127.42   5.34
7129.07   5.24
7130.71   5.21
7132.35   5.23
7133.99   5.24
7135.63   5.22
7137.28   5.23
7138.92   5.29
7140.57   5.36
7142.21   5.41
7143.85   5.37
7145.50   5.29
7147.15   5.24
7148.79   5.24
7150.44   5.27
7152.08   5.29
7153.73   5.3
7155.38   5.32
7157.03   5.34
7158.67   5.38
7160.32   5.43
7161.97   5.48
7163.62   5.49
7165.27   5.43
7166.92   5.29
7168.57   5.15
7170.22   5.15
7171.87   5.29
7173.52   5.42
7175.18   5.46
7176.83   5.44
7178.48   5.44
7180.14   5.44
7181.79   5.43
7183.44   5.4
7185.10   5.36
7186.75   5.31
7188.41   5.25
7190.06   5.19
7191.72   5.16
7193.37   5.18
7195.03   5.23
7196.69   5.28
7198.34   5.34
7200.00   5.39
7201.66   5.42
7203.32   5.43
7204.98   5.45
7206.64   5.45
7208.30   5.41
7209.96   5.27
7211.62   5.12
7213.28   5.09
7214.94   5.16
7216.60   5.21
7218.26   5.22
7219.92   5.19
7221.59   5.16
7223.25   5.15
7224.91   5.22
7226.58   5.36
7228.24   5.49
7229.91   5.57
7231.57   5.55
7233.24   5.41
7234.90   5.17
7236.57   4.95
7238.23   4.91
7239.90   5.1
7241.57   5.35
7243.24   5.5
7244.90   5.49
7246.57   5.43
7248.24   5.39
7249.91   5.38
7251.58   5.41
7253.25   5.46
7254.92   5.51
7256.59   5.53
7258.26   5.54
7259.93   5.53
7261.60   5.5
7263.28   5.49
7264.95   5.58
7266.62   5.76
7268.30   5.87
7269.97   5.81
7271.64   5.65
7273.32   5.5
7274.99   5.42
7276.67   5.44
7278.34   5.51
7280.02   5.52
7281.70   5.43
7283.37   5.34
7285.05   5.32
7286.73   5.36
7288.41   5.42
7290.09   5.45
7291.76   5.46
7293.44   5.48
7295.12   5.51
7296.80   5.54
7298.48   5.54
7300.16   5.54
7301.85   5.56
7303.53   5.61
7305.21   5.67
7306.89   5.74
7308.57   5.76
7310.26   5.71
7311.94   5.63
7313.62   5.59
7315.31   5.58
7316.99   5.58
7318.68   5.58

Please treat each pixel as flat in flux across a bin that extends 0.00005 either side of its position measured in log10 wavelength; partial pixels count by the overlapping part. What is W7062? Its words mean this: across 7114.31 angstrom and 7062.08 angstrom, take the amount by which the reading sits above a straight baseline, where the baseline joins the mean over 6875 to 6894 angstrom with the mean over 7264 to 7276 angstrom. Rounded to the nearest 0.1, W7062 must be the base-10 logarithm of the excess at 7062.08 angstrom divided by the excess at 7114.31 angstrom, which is -1.2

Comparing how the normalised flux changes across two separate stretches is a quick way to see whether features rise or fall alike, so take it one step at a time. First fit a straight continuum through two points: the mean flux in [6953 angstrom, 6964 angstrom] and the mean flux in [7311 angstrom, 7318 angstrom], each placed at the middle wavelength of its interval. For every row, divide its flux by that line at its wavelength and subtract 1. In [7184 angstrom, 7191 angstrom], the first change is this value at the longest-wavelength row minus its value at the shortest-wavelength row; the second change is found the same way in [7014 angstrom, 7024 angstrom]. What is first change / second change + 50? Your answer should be 49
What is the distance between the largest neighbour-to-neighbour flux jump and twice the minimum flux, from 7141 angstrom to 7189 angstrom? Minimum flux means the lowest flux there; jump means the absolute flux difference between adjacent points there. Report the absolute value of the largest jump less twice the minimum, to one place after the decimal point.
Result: 10.2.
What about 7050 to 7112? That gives 10.1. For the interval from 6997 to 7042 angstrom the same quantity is 10.9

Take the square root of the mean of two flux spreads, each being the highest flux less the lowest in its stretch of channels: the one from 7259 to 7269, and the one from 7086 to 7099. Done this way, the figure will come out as 0.59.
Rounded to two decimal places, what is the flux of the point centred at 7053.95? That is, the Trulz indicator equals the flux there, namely 5.71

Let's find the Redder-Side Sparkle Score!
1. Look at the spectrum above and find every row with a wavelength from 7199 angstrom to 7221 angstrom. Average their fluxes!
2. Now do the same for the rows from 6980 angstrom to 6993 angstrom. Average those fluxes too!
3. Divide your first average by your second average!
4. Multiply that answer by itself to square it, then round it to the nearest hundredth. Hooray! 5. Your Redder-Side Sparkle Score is 0.84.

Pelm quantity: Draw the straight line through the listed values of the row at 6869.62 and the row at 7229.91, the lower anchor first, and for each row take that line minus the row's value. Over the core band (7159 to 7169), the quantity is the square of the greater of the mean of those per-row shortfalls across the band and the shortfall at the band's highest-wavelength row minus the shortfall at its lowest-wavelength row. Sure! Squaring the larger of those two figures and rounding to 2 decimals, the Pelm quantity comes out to 0.08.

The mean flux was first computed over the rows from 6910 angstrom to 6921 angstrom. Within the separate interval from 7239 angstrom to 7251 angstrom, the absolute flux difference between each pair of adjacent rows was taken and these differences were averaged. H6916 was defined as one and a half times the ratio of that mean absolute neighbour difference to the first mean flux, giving 0.022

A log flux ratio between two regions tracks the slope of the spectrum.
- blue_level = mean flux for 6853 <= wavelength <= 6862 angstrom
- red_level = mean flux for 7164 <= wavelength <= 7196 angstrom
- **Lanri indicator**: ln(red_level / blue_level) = -0.05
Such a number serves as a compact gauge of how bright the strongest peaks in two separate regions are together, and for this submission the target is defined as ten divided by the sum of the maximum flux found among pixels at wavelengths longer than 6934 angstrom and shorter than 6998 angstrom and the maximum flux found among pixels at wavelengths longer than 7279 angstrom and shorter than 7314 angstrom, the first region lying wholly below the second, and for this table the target 0.85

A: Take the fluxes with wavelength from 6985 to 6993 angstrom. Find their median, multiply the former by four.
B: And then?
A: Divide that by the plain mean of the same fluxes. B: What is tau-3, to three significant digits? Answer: 3.99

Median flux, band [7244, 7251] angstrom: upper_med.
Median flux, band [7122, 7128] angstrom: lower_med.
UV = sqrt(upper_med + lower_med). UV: 3.28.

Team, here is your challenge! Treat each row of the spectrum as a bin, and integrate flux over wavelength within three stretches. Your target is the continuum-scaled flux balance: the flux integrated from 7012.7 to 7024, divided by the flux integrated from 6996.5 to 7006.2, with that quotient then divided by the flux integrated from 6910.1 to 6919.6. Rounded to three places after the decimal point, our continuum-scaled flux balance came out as 0.021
